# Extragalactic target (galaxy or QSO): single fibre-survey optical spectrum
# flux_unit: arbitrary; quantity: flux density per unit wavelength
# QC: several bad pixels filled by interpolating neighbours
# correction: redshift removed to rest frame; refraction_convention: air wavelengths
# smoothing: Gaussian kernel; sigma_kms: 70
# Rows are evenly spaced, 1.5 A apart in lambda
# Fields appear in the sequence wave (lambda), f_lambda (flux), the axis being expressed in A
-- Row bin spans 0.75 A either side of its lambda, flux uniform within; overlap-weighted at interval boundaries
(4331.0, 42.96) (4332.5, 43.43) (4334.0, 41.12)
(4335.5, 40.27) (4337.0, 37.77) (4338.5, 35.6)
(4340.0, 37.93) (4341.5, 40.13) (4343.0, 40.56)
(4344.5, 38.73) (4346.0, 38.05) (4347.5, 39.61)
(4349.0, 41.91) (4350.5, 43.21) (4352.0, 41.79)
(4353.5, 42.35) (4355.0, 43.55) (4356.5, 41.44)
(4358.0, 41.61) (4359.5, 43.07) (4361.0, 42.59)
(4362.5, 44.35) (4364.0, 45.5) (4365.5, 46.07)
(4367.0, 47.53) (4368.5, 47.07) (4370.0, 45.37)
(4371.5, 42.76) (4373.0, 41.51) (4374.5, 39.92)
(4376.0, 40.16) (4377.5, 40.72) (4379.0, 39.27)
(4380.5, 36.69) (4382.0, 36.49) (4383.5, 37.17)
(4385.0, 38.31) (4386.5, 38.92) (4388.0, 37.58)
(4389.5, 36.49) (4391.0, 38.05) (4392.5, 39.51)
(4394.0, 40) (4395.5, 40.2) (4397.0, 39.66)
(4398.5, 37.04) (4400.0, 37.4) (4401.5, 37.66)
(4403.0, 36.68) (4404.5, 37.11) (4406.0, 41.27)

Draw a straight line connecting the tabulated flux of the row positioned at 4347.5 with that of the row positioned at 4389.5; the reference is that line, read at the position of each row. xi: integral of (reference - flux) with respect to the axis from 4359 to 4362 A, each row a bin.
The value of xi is -13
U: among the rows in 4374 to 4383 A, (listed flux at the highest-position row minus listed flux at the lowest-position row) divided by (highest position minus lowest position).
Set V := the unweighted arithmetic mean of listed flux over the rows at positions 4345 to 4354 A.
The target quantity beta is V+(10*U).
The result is 37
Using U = -0.46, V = 41.2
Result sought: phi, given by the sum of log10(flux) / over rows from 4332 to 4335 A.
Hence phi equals 3.252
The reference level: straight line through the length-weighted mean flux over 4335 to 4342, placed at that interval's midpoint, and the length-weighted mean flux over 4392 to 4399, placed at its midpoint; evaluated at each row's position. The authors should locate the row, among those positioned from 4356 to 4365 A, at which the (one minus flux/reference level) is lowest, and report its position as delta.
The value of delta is 4364.0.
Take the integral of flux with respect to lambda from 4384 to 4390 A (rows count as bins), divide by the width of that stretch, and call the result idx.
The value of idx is 38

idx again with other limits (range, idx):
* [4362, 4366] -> 45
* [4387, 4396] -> 39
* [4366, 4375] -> 44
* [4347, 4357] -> 42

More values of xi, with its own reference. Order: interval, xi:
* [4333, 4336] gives -1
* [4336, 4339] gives 10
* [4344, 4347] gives 4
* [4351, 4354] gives -9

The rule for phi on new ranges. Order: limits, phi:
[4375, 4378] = 3.214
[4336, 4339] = 3.129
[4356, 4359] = 3.237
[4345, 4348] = 3.178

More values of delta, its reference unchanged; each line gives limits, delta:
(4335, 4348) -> 4343.0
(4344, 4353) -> 4350.5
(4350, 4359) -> 4355.0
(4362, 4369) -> 4367.0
